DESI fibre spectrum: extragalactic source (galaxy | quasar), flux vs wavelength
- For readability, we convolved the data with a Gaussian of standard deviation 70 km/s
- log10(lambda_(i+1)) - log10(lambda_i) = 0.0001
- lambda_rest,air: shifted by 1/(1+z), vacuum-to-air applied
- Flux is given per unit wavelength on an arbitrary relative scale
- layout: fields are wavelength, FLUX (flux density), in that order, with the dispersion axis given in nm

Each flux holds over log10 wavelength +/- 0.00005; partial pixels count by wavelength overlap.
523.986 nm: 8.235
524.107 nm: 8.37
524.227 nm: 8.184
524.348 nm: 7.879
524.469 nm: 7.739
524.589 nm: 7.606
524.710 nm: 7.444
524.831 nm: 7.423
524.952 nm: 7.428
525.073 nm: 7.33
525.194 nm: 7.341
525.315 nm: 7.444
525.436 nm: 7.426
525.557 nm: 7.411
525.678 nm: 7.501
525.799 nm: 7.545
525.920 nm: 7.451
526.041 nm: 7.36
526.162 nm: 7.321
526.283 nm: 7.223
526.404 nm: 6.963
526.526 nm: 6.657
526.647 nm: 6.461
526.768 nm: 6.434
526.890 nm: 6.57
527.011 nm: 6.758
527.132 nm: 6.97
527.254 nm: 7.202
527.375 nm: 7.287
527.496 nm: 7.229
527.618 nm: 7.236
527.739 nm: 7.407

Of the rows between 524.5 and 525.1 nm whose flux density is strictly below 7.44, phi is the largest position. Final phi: 525.073 nm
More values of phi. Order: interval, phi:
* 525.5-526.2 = 526.162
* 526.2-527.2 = 527.132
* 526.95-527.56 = 527.496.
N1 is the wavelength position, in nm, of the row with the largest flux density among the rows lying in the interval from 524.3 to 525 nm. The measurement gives 524.348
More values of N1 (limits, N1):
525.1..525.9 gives 525.799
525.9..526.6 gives 525.920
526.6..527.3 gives 527.254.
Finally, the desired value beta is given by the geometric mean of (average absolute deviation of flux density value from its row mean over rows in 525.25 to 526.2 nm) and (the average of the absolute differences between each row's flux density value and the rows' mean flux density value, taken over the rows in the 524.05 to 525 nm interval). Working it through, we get 0.124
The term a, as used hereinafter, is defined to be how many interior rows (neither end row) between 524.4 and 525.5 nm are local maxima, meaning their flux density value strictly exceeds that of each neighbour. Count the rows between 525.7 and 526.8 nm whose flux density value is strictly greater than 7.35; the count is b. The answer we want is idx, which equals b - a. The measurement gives 1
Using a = 2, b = 3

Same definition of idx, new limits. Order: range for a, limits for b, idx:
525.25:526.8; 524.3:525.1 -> 5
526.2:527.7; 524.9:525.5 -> 2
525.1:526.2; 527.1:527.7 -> -2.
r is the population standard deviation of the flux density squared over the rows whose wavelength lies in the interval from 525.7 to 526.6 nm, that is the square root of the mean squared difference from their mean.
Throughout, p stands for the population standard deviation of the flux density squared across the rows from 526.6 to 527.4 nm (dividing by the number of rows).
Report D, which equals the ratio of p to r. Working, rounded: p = 4.4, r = 4.1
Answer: 1.1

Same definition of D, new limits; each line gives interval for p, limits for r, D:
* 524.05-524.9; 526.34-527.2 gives 1.9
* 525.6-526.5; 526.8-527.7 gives 0.7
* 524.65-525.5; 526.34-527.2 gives 0.2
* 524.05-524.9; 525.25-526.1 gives 6.4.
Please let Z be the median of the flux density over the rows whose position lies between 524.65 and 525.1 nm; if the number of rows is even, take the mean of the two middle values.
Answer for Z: 7.4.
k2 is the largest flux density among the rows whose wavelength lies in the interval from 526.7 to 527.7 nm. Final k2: 7.287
